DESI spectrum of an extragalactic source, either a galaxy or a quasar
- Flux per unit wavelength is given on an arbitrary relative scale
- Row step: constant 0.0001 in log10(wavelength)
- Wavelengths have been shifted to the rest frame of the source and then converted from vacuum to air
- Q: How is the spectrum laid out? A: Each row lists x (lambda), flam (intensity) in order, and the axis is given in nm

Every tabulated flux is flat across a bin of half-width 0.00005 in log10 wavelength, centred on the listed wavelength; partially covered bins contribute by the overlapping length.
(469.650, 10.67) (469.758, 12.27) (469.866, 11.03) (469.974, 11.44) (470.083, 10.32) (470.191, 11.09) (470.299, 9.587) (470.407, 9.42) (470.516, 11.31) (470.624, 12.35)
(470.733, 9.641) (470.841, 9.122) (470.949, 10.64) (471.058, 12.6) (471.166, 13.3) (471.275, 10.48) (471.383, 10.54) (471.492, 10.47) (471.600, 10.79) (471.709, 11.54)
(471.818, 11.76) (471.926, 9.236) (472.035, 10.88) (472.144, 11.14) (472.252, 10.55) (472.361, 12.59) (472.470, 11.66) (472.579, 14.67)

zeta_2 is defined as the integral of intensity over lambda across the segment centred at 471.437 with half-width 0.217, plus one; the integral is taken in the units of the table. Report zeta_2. 5.59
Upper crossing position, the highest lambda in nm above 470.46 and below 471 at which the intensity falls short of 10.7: 470.949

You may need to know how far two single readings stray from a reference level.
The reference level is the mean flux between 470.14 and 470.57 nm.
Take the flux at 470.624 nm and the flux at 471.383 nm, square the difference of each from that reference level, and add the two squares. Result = 4.0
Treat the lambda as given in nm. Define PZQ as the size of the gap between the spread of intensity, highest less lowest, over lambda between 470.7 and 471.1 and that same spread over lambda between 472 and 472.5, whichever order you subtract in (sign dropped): 1.44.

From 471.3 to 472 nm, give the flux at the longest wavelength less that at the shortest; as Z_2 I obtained -1.3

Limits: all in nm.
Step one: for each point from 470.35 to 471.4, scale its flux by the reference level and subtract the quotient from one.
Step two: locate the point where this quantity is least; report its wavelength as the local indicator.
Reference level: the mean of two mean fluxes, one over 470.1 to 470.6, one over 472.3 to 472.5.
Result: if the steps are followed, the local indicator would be 471.166 nm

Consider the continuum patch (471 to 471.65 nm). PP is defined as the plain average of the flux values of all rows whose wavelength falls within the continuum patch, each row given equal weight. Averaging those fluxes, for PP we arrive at 11.4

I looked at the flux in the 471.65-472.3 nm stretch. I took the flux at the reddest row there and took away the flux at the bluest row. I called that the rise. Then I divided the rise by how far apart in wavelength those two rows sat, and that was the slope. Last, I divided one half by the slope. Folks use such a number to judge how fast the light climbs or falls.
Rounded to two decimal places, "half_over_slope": -0.27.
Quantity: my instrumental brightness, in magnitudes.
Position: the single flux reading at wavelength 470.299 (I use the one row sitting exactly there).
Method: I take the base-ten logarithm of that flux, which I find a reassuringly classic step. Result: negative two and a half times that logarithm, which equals -2.45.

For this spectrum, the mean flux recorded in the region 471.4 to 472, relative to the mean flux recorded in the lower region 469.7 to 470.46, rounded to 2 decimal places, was 1.00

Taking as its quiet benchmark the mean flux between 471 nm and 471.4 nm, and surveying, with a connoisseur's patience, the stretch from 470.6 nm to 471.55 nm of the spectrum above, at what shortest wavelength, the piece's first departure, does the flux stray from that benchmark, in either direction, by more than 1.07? 470.733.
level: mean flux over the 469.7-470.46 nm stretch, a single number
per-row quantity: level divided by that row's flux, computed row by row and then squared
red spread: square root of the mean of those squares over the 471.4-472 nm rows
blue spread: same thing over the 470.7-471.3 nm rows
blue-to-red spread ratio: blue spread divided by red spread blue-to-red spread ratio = 1.00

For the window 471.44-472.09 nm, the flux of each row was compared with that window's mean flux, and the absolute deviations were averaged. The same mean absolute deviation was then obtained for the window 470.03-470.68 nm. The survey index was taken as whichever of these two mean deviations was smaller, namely 0.62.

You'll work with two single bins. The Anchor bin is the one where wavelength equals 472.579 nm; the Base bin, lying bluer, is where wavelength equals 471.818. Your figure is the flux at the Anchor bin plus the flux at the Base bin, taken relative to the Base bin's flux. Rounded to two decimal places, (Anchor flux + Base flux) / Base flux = 2.25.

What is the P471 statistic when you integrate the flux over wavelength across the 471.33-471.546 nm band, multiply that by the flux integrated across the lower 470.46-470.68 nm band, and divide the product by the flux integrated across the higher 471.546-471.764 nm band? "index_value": 2.4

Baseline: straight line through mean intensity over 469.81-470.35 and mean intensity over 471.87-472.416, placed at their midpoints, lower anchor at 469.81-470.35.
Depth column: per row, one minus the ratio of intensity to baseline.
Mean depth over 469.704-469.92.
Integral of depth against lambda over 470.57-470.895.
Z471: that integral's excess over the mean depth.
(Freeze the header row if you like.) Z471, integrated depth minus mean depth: 0.10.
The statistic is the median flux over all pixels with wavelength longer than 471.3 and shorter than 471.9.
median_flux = 10.8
